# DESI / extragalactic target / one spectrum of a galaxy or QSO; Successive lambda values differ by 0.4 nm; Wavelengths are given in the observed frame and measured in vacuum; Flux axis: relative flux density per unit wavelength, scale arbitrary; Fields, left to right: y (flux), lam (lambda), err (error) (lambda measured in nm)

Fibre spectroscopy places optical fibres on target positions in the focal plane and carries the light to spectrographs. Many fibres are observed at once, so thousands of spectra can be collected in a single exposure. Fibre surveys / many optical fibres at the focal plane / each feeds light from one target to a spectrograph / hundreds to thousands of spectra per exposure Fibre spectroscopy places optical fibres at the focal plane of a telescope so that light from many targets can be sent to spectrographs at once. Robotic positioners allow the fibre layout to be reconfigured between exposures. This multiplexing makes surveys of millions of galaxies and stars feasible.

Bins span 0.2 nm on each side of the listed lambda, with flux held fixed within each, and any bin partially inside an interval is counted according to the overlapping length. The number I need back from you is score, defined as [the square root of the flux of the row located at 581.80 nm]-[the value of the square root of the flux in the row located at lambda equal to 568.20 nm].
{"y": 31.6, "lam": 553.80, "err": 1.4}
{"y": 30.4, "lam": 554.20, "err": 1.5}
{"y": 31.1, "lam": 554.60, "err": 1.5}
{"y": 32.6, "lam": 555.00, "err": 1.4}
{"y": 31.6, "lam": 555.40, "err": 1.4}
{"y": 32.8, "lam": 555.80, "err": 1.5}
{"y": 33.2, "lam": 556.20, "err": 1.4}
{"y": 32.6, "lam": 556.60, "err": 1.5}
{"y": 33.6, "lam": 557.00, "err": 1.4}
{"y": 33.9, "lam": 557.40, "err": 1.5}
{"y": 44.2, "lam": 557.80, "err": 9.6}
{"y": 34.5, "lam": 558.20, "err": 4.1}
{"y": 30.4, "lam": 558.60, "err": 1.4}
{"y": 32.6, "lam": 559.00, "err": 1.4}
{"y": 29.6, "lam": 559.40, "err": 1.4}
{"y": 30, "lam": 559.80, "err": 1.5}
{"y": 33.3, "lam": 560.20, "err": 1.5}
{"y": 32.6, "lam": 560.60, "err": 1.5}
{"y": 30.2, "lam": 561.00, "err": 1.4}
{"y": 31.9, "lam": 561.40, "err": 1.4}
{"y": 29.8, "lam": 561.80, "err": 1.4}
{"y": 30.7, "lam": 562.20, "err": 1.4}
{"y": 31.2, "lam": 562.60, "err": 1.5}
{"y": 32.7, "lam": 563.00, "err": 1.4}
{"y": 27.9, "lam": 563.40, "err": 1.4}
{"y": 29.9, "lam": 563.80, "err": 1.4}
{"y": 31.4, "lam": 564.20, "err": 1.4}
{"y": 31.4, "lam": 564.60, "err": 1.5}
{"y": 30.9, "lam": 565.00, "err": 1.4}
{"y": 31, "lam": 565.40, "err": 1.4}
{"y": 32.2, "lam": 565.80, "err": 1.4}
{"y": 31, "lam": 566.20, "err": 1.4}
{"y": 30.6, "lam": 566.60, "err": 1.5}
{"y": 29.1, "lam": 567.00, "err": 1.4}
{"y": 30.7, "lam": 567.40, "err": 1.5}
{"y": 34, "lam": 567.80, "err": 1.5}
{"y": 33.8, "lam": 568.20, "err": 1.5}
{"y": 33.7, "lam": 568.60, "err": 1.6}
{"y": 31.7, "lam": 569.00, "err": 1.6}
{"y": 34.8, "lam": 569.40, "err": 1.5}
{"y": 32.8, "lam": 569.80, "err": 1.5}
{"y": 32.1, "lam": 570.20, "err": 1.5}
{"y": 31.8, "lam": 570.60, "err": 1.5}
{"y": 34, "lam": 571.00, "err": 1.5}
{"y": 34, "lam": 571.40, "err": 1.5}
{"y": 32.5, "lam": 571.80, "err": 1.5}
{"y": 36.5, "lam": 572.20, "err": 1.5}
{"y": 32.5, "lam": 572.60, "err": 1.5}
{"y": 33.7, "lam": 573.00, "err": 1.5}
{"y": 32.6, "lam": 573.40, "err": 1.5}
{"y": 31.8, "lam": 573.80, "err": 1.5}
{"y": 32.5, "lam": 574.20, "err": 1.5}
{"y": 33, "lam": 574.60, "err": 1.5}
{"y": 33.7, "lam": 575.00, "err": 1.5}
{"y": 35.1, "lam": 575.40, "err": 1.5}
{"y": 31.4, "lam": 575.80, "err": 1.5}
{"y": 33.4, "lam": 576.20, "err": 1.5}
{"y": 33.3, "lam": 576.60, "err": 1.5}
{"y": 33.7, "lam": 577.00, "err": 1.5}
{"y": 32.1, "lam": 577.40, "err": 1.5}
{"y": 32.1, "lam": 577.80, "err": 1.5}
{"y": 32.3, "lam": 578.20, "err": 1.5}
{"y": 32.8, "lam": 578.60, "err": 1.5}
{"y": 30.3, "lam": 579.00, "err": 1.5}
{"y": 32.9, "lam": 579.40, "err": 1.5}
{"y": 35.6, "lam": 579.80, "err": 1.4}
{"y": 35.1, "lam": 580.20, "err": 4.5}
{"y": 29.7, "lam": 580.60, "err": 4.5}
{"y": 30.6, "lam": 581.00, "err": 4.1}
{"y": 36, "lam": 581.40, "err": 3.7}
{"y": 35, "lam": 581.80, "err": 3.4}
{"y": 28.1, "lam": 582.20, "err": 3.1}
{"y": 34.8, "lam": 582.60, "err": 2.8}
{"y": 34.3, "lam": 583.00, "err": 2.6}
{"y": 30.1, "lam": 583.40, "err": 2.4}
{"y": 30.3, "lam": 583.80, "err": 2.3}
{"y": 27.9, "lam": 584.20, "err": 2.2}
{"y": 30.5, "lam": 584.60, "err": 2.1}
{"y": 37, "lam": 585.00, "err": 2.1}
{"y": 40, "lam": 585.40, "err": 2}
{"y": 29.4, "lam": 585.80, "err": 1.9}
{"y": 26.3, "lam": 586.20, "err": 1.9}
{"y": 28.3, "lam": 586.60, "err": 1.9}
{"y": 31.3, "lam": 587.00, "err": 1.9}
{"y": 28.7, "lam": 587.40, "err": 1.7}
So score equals 0.10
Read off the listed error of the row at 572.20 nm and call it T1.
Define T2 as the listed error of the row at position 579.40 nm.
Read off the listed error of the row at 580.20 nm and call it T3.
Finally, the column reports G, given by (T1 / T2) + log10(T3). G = 1.7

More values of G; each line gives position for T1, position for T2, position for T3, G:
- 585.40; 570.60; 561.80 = 1.5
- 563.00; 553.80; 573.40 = 1.2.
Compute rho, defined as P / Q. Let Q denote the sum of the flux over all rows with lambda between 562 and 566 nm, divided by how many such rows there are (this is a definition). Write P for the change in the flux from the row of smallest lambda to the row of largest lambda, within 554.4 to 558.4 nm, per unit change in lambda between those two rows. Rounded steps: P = 0.94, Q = 30.9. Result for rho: 0.031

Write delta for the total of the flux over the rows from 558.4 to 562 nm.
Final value 280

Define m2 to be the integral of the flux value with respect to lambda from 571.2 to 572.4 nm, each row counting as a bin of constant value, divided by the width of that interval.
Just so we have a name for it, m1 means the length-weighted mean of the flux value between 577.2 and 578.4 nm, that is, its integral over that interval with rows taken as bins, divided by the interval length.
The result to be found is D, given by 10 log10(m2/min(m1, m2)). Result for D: 0.28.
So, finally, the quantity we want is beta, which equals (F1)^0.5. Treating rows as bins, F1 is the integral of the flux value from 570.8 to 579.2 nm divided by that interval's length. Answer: 5.75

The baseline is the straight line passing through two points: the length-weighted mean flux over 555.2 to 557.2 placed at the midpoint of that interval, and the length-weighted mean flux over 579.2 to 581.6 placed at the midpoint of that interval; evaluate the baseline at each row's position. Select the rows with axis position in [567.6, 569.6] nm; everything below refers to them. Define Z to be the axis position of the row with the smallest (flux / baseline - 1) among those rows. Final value 569.00 nm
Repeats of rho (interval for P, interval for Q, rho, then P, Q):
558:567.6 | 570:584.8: -0.013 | -0.41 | 32.7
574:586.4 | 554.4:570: -0.016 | -0.52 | 32.1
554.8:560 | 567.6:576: -0.016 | -0.54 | 33.2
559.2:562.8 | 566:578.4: 0.015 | 0.50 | 32.8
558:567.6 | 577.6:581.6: -0.013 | -0.41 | 32.7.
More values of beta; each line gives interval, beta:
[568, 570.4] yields 5.76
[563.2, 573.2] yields 5.67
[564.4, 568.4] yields 5.61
